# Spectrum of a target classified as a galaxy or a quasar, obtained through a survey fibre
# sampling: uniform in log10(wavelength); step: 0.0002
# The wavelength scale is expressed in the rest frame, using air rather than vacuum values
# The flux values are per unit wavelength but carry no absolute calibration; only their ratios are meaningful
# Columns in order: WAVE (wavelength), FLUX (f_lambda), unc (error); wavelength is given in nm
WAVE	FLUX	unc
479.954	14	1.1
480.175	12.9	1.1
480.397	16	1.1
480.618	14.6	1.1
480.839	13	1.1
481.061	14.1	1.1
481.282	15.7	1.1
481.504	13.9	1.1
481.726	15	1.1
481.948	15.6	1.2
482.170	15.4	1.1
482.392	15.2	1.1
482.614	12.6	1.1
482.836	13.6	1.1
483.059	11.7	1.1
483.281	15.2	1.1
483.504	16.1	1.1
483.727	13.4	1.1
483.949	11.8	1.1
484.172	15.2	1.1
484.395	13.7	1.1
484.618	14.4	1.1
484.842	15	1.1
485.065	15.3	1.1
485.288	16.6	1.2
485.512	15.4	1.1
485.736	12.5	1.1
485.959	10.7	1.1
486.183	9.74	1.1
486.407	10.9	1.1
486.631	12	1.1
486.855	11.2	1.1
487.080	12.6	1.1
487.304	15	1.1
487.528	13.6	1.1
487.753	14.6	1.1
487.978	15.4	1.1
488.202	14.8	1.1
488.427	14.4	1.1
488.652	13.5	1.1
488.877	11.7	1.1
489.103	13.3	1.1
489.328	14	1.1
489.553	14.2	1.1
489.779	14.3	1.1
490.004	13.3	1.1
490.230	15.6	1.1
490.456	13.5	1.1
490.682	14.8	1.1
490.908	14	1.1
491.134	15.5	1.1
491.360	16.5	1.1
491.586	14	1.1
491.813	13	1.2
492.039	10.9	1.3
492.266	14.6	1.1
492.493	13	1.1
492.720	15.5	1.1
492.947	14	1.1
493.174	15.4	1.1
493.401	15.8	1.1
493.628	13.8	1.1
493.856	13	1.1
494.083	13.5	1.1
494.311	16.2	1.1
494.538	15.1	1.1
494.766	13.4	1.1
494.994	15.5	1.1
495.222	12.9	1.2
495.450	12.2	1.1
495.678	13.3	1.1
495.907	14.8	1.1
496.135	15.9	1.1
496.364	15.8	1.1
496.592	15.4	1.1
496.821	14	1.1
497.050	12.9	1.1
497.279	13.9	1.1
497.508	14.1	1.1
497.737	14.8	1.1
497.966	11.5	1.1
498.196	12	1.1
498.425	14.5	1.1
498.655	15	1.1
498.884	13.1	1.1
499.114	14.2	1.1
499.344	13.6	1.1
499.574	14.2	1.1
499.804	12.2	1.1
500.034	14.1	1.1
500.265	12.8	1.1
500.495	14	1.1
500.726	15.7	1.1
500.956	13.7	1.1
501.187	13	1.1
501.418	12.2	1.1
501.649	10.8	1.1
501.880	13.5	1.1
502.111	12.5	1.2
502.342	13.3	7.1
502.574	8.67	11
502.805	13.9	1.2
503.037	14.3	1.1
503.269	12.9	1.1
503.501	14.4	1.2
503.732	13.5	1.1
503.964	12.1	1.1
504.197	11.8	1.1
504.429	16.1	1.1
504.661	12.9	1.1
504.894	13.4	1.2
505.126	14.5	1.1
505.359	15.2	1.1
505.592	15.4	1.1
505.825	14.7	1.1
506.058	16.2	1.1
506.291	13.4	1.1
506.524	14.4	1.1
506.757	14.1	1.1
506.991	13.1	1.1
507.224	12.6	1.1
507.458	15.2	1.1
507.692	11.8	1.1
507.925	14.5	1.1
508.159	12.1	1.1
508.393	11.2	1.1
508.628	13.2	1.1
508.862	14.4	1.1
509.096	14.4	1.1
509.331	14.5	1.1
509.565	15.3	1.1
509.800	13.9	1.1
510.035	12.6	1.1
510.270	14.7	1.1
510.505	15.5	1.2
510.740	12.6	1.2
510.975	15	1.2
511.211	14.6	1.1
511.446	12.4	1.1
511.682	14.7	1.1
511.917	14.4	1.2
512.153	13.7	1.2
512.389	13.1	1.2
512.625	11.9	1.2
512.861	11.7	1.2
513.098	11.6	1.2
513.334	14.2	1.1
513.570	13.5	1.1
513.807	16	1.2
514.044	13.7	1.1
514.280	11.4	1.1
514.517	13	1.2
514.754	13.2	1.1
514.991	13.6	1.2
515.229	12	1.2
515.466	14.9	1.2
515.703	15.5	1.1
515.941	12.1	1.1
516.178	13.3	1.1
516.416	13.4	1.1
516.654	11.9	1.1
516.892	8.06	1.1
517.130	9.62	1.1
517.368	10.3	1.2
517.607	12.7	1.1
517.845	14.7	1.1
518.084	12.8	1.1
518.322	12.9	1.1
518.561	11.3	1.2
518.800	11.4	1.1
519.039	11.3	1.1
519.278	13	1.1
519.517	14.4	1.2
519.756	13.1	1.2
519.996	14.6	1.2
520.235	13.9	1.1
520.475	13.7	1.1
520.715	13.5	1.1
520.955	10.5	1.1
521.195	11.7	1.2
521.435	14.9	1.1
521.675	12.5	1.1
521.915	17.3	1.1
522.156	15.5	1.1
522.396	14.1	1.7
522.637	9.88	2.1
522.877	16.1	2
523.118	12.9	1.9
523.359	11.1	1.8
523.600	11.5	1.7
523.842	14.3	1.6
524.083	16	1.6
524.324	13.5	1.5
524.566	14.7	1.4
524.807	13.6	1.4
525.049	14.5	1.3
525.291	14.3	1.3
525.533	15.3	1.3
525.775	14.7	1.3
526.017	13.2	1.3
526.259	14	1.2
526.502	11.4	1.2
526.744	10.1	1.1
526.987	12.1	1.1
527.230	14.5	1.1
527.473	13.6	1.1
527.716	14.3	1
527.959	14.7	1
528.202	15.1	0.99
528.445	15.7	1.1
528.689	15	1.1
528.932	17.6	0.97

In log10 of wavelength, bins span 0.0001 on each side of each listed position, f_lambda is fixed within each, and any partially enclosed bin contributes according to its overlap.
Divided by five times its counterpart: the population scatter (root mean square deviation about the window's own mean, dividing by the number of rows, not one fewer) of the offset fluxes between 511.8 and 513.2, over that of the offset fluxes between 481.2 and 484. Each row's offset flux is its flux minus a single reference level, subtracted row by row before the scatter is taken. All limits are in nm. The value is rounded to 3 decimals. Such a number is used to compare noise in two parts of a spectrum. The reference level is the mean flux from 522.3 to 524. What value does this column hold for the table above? 0.147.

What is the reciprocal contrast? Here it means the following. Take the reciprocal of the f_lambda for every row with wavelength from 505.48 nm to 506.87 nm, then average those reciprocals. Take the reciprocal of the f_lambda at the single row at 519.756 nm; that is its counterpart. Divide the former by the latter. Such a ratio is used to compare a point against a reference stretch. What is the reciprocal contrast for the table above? 0.89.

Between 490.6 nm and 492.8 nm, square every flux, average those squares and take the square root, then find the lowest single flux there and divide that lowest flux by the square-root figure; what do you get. 0.76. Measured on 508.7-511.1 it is 0.88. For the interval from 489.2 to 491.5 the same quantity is 0.91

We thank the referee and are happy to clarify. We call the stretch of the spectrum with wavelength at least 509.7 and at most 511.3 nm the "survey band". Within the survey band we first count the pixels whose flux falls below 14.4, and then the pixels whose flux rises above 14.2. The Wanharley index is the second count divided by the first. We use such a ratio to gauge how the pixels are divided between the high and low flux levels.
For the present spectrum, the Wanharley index 1.3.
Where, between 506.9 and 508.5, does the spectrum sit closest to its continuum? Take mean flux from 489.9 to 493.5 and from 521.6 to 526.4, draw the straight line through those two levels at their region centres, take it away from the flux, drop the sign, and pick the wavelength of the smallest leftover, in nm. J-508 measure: 507.925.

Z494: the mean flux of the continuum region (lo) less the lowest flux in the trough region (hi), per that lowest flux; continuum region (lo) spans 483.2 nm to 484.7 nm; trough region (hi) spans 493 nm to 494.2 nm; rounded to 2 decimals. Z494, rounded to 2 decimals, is 0.10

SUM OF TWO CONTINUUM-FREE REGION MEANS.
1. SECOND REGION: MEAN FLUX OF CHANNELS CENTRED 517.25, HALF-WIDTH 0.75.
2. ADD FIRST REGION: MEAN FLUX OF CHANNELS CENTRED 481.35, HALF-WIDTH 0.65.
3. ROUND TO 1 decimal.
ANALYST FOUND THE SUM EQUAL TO 25.8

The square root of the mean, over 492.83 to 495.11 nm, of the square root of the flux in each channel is 1.95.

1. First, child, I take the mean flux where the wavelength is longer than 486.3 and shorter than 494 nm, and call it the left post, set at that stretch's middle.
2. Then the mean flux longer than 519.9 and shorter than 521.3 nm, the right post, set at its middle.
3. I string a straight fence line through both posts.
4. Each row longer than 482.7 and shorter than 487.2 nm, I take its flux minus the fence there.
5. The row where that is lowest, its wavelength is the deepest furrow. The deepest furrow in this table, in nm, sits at 486.183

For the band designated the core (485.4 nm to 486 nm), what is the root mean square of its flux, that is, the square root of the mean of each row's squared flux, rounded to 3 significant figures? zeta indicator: 13.0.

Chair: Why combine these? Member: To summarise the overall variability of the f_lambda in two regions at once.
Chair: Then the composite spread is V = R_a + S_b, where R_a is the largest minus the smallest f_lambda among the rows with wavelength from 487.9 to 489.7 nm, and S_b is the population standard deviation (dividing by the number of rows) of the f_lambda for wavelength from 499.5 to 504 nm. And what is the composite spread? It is 5.2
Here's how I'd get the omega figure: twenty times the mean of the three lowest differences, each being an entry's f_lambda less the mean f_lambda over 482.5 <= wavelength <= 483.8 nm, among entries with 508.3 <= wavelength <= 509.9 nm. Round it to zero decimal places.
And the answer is -20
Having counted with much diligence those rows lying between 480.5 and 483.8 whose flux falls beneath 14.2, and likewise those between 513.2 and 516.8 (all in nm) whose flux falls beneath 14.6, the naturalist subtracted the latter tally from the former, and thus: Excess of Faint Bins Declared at -5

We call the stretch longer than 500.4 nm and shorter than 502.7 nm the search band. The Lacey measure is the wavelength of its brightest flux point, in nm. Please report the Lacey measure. 500.726 nm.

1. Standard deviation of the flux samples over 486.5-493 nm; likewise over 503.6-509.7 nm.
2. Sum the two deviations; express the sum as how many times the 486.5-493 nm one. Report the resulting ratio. 2.0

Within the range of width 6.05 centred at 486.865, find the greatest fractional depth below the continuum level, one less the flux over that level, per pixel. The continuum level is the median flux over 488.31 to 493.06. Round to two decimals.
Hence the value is 0.30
